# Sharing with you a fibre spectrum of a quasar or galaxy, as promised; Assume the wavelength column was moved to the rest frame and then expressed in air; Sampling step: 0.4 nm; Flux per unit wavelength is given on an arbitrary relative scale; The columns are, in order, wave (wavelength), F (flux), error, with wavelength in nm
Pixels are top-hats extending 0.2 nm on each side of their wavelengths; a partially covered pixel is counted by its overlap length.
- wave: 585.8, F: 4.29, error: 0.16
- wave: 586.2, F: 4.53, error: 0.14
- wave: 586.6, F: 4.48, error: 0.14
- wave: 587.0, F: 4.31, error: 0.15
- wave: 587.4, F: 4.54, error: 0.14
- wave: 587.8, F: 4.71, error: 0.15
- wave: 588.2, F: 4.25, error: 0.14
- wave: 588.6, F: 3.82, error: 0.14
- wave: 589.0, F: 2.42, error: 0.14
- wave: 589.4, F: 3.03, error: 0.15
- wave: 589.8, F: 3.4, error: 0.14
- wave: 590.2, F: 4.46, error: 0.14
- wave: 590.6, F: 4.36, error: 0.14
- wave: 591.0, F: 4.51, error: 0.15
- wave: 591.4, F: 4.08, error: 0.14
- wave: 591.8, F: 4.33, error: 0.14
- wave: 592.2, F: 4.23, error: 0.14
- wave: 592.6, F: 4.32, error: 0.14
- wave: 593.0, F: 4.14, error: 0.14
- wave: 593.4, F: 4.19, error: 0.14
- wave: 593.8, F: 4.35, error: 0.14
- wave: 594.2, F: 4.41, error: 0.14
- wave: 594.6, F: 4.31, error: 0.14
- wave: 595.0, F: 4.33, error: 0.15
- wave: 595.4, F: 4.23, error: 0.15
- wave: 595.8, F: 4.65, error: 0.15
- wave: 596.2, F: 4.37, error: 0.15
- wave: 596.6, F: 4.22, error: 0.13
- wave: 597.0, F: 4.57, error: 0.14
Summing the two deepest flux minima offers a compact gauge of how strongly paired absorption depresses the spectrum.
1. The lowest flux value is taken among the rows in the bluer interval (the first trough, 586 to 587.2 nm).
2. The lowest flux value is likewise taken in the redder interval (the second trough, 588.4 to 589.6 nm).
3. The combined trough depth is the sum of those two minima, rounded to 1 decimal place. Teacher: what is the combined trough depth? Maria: 6.7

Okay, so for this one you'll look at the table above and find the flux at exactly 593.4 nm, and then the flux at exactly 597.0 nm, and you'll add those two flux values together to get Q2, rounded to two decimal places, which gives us 8.76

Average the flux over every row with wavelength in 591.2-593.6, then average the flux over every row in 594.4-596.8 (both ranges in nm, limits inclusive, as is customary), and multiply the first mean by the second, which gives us 18.3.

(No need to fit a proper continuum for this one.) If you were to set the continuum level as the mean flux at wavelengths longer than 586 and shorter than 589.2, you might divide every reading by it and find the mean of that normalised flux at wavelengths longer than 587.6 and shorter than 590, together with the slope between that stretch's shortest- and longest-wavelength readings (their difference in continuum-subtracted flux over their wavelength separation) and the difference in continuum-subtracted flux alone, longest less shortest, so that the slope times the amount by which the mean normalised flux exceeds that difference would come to -1.43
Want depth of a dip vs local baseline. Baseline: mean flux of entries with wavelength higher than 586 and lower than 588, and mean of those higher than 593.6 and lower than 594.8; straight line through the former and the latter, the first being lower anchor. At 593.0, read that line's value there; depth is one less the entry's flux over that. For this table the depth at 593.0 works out 0.06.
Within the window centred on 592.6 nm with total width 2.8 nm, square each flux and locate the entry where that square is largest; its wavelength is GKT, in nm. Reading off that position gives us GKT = 593.8 nm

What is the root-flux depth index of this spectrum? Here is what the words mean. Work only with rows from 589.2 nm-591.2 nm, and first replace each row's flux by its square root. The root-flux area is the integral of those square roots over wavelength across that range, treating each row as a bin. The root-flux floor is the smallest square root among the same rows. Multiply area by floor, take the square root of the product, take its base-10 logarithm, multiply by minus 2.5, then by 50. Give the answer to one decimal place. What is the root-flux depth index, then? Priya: -52.4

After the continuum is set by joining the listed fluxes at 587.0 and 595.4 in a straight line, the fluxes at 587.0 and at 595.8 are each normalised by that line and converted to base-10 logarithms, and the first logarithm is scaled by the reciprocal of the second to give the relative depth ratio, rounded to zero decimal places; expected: 0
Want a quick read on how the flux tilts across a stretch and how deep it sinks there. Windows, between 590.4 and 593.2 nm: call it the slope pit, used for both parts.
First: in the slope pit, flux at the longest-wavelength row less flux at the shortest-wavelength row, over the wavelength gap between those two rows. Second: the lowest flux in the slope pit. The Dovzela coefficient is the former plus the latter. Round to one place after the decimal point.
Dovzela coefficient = 4.0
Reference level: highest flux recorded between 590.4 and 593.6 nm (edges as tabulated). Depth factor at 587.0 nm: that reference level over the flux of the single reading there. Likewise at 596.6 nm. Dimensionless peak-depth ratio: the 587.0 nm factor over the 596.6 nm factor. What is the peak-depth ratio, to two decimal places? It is 0.98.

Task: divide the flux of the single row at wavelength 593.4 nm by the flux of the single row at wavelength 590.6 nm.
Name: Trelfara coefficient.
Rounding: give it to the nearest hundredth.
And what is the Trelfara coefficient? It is 0.96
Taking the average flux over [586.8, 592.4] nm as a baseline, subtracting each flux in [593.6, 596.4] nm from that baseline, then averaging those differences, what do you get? -0.35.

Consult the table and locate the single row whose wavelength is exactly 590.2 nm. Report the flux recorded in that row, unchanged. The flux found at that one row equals 4.46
